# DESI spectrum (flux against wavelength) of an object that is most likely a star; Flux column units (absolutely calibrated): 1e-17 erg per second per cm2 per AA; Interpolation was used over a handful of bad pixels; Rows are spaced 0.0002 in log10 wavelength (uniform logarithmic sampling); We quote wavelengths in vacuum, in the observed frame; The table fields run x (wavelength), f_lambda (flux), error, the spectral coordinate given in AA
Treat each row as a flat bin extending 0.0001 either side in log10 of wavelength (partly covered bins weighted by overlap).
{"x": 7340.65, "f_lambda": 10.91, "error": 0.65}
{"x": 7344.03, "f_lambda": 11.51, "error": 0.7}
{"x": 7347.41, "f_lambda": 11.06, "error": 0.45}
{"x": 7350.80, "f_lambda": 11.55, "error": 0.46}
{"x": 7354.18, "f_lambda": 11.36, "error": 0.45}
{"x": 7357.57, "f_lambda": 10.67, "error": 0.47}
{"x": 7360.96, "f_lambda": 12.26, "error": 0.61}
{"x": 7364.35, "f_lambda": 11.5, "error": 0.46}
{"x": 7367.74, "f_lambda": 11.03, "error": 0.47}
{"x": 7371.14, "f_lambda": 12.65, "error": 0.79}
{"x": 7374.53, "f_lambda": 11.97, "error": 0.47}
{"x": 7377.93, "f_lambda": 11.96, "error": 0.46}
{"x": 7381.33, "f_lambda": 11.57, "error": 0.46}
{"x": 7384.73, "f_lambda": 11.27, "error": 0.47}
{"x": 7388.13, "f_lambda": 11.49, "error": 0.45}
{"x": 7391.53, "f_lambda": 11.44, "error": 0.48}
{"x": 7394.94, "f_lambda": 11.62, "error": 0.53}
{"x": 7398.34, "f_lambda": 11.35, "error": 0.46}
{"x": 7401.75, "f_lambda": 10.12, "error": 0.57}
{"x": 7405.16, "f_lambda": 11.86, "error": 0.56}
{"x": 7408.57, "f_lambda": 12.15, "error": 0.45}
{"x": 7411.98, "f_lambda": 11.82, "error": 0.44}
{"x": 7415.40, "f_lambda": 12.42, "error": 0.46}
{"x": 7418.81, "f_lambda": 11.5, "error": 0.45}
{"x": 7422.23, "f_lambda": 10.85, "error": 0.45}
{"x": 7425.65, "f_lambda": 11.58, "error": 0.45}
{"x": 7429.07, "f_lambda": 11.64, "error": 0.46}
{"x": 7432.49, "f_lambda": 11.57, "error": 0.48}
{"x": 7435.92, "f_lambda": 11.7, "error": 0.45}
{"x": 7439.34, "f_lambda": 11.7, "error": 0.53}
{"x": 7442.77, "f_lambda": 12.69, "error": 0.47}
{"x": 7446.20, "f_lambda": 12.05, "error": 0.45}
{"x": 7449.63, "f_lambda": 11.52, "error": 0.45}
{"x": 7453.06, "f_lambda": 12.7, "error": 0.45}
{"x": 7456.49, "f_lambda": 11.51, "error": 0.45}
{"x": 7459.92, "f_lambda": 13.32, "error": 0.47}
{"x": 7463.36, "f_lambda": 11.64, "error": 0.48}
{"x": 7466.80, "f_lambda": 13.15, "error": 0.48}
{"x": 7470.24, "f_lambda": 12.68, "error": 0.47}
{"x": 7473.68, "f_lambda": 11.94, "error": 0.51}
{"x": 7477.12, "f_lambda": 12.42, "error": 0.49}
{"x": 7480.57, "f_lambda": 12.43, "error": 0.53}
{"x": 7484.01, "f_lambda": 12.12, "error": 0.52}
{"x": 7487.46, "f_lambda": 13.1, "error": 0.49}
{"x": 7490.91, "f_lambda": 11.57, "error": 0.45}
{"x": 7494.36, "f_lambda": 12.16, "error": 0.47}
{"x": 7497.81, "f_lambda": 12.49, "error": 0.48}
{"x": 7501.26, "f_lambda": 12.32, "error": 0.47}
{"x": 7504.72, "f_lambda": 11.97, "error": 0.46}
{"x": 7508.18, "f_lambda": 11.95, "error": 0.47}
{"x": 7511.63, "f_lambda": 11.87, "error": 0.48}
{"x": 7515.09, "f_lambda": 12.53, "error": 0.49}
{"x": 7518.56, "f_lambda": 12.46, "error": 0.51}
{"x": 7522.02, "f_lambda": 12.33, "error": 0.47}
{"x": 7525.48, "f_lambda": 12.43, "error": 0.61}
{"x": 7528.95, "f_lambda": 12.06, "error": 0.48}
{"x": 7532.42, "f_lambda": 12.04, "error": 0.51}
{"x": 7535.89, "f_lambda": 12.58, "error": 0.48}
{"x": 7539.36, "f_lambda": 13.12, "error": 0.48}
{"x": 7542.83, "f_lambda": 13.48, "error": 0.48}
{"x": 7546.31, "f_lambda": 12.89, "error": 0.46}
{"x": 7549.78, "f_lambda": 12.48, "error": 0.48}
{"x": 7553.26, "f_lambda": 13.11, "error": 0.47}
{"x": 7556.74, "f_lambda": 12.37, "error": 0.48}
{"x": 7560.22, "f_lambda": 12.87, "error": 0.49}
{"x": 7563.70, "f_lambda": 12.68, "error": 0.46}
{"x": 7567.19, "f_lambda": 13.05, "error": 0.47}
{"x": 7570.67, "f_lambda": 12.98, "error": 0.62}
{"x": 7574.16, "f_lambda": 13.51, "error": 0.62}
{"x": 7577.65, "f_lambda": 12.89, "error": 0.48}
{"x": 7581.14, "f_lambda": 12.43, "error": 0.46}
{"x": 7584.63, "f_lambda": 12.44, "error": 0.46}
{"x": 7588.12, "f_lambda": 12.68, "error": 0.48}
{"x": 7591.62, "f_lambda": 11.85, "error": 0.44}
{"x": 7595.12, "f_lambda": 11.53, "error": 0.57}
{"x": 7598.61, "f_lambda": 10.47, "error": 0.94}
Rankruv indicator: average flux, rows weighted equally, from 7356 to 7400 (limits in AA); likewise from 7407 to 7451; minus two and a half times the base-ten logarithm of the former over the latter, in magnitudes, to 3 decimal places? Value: 0.017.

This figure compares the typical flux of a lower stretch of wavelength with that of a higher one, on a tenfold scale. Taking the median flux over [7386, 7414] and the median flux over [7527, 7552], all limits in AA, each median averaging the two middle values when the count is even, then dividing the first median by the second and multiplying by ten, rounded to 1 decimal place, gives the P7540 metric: 9.2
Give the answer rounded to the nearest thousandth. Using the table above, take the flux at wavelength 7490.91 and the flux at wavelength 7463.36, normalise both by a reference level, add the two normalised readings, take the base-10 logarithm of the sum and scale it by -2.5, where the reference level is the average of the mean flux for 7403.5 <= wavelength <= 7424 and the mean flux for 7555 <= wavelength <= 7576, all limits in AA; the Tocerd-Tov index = -0.686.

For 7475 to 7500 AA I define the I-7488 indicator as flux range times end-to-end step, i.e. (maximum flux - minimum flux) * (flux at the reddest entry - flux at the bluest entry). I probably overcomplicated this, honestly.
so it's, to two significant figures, 0.11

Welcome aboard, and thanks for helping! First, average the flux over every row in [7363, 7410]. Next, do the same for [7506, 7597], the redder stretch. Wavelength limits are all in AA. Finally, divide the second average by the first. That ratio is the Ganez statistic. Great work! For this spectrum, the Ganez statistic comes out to 1.09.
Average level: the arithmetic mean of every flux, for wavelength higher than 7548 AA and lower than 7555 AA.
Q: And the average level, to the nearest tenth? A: 12.8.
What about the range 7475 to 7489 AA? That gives 12.5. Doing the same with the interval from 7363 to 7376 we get 11.8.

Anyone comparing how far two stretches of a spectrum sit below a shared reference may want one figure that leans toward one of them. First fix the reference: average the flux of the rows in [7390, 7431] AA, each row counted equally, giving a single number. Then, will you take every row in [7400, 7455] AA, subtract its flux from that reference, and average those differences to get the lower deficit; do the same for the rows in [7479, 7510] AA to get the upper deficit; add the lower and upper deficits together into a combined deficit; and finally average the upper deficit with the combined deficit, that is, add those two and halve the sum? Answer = -0.81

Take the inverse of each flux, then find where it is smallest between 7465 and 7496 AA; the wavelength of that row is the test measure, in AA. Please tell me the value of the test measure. 7466.80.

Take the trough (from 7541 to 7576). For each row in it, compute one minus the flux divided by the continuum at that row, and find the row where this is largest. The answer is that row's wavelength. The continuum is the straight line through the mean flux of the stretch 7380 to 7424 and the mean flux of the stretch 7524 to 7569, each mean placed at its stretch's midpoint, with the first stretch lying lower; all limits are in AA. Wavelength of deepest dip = 7556.74 AA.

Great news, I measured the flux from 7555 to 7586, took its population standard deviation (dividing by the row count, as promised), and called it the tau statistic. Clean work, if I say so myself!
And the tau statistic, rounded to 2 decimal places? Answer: 0.35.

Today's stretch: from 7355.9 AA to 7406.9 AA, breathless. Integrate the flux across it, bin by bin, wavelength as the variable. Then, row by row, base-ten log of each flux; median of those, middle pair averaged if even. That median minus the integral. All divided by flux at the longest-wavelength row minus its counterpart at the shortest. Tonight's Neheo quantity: -493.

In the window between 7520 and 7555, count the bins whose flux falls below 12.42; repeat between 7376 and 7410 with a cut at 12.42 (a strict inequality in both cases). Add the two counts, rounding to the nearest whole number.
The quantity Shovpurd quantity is 13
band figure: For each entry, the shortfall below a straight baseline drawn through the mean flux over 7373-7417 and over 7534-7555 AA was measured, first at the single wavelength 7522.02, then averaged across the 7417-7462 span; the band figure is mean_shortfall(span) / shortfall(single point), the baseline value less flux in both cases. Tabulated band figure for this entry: 0.3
